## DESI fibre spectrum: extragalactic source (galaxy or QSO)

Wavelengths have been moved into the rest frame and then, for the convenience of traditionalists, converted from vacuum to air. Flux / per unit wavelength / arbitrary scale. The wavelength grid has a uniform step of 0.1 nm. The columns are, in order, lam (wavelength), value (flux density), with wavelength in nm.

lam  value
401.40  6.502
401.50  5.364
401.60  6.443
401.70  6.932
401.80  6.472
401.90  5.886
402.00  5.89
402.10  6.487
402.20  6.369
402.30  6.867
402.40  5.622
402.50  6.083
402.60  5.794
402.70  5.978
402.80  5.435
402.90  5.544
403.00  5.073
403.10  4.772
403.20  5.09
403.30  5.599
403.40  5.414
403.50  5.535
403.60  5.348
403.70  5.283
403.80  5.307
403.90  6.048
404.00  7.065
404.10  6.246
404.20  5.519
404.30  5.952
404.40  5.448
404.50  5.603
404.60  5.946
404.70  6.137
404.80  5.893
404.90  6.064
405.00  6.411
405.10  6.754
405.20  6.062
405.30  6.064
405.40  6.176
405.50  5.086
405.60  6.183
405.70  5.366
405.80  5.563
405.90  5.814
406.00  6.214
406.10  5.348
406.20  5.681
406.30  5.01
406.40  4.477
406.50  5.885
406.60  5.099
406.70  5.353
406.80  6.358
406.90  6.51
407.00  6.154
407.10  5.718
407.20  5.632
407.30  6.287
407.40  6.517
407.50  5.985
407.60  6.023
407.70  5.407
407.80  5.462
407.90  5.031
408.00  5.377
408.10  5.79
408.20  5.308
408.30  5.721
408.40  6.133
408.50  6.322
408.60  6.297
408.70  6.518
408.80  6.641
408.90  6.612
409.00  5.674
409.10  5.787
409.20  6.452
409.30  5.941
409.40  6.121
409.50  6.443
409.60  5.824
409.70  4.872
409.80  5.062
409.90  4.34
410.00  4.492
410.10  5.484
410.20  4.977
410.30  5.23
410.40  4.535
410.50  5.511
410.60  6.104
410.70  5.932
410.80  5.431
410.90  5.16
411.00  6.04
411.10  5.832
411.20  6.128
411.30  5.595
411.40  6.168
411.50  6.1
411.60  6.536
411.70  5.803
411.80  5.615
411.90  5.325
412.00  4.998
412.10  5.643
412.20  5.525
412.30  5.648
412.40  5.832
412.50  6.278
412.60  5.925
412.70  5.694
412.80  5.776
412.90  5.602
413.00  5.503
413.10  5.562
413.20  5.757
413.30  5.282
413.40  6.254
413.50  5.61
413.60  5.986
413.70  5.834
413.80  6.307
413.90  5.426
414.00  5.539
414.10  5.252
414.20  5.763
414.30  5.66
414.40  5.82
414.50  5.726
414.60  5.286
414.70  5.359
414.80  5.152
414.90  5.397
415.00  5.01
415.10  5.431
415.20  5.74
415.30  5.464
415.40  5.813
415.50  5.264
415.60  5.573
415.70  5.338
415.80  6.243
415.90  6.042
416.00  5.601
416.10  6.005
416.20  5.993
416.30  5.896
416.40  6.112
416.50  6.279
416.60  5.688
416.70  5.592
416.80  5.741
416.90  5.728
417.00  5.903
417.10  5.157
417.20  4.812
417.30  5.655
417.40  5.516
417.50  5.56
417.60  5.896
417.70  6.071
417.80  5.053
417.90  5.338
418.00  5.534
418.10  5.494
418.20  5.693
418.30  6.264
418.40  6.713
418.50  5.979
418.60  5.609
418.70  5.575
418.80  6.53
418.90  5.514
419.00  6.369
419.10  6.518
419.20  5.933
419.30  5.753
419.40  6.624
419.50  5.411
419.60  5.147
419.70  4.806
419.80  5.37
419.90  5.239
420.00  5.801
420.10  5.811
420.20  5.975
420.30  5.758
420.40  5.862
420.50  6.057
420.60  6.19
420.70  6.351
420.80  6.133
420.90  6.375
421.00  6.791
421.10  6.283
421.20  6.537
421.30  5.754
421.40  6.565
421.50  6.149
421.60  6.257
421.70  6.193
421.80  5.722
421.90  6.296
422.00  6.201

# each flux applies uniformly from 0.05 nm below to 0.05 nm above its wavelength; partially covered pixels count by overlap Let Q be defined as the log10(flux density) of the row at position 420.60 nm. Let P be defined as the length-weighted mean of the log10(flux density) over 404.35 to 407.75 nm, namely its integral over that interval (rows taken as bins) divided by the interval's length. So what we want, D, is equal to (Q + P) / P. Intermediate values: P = 0.764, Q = 0.79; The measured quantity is 2.036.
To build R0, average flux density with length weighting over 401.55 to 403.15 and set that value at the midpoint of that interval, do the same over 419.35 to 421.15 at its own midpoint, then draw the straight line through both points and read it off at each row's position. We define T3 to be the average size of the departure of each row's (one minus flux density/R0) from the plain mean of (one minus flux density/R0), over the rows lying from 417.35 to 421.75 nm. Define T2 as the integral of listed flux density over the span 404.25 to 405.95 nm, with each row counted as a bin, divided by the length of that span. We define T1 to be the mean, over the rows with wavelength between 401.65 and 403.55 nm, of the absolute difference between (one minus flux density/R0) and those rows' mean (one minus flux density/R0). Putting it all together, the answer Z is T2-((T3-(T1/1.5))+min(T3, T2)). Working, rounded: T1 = 0.078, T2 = 5.91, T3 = 0.067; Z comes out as 5.83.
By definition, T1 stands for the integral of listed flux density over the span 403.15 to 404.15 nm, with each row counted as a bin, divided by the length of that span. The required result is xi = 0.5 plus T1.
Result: 6.19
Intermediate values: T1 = 5.69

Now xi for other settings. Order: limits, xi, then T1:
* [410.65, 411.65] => 6.39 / 5.89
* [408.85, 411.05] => 6.05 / 5.55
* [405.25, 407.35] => 6.21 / 5.71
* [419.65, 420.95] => 6.33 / 5.83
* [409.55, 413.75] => 6.09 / 5.59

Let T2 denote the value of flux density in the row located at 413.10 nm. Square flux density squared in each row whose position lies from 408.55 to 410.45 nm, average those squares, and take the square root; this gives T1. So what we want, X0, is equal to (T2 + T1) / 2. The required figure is 19.5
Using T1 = 33.5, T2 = 5.562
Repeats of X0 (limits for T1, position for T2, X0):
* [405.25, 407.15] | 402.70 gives 19.6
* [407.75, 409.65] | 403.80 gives 20.8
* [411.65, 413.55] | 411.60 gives 19.4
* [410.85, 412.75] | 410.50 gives 19.7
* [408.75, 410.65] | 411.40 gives 19.4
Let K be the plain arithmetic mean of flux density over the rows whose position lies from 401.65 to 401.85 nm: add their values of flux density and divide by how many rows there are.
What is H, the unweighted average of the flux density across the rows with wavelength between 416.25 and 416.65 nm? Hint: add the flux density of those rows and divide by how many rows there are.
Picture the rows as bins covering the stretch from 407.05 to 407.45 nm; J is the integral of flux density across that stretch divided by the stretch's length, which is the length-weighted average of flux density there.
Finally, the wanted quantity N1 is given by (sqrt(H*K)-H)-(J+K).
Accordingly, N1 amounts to -12.4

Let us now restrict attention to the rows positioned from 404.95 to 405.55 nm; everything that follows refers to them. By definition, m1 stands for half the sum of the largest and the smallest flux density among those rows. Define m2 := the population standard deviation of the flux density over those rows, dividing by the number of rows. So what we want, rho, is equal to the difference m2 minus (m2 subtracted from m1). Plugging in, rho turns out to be -4.90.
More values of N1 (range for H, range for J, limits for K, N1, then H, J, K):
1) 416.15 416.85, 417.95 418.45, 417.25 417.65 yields -11.7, 5.90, 5.94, 5.66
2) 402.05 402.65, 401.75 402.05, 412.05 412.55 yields -12.1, 6.20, 6.08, 5.79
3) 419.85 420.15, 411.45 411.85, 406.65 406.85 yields -11.8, 5.62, 6.01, 5.86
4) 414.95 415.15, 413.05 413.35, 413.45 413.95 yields -11.1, 5.22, 5.53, 5.83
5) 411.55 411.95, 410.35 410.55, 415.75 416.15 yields -10.9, 5.82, 5.02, 5.97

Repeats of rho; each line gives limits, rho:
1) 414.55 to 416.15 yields -4.96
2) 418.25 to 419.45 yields -5.27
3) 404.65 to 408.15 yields -4.60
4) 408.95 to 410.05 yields -3.98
